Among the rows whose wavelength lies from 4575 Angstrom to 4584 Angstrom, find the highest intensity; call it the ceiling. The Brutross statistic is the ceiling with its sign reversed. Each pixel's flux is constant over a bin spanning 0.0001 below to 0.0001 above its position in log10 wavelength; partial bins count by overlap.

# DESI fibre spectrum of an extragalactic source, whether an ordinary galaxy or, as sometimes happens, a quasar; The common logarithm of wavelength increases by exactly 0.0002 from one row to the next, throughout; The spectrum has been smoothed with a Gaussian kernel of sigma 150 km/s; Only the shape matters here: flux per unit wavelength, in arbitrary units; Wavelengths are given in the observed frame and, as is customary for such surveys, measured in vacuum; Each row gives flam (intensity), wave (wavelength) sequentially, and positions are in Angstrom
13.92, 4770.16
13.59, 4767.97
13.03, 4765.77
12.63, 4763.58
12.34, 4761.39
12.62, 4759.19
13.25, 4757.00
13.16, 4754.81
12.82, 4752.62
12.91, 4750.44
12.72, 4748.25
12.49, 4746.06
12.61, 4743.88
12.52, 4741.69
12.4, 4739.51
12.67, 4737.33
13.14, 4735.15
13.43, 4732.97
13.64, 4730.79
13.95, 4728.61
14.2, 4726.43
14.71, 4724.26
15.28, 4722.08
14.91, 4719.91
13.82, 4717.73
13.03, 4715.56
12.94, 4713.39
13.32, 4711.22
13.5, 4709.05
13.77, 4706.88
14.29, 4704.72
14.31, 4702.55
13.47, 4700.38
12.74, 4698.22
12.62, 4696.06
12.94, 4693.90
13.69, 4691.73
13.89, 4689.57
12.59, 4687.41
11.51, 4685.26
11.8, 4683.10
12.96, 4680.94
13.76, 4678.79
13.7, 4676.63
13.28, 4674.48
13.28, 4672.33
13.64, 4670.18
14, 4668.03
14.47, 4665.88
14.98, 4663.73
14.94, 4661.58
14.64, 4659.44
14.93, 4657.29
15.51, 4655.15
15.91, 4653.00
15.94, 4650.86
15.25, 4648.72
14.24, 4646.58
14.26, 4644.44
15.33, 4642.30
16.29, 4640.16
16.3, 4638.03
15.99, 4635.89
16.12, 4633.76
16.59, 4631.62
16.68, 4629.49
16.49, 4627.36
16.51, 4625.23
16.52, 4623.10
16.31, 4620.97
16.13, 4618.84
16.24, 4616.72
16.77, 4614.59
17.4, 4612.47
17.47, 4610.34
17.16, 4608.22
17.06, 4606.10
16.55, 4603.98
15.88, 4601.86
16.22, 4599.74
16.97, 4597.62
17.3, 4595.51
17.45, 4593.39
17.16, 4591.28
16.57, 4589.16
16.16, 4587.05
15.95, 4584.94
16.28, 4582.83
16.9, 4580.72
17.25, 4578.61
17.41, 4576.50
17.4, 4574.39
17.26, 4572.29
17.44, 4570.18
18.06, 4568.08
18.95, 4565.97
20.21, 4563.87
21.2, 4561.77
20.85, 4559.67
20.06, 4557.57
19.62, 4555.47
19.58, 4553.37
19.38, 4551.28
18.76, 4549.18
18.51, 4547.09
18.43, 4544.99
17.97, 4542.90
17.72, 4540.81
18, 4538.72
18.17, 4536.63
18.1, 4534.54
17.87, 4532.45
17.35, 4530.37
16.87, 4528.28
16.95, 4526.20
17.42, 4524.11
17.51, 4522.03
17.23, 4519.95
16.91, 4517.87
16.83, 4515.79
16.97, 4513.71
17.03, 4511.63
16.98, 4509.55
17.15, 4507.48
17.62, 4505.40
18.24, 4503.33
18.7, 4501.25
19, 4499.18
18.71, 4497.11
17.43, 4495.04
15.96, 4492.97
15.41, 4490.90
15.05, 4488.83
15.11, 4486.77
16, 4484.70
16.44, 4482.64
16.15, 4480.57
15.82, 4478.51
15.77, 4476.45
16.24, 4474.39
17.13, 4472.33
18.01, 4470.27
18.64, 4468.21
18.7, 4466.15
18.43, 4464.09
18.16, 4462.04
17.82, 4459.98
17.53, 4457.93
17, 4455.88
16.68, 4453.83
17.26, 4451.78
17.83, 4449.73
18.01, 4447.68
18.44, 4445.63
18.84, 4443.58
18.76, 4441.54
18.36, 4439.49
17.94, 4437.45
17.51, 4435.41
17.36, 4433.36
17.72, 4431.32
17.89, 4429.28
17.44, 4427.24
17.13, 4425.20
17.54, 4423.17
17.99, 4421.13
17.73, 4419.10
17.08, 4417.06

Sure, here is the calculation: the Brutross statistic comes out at -17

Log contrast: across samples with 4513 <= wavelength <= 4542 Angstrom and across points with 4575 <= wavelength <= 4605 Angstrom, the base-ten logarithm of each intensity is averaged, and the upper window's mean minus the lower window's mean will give -0.02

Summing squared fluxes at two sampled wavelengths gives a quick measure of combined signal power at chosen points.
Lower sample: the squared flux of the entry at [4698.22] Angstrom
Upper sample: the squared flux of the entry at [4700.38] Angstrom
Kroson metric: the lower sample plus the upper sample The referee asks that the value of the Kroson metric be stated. 344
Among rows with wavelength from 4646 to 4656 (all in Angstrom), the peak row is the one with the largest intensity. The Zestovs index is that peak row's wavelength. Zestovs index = 4650.86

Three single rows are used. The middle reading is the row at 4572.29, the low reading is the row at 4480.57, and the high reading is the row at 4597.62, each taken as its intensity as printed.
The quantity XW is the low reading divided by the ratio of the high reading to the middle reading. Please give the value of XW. 16.4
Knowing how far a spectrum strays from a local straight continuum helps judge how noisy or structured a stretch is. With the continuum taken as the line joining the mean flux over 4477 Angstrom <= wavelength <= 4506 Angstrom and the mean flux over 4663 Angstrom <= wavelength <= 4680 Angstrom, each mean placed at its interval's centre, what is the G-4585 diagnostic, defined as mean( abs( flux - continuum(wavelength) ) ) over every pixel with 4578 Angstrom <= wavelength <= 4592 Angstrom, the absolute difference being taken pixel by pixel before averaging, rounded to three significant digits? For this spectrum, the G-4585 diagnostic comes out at 1.30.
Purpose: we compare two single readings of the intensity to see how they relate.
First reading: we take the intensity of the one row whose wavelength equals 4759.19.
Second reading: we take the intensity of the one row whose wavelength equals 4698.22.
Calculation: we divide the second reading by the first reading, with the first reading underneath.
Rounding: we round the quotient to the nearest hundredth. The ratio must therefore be 1.01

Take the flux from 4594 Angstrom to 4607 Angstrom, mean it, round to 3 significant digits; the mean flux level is 16.7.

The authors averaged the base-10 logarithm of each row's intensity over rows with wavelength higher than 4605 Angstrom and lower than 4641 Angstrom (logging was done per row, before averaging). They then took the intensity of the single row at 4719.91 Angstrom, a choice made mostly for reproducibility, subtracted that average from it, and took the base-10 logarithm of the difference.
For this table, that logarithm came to 1.14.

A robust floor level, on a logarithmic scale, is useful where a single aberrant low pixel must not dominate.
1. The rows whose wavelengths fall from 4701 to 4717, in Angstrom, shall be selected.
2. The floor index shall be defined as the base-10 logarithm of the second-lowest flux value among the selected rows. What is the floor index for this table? 1.11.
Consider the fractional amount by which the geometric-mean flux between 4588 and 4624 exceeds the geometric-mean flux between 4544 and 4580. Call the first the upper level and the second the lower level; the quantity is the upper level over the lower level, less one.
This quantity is -0.108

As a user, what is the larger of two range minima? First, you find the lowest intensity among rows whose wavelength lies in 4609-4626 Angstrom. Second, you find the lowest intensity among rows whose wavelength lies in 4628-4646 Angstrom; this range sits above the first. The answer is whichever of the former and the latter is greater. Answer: 16.13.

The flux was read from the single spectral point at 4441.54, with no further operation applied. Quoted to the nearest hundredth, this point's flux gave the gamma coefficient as 18.76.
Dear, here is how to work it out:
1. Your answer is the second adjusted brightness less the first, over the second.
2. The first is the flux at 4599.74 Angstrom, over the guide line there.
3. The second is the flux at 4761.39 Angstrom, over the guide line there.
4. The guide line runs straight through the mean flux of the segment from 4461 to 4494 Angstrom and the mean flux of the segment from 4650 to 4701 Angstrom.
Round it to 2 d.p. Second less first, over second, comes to -0.11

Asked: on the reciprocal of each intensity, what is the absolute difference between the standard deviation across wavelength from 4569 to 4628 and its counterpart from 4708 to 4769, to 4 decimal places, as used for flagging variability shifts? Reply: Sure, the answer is 0.0023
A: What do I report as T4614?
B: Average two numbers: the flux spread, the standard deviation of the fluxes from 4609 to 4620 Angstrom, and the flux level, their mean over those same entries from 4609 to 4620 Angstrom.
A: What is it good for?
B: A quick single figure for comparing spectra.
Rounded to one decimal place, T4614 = 8.7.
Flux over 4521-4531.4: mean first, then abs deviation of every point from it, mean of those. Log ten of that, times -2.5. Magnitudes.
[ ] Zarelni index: 1.5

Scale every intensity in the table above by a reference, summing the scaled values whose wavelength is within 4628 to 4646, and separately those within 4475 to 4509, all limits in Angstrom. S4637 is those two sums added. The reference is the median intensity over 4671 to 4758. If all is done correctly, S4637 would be 30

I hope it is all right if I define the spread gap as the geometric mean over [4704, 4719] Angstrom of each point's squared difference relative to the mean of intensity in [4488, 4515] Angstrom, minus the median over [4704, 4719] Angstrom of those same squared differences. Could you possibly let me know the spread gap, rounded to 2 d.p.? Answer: -0.38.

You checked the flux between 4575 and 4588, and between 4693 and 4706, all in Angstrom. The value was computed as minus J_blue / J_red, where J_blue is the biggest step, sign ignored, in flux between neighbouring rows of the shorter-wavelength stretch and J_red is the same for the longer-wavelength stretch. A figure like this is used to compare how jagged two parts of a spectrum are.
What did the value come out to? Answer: -0.7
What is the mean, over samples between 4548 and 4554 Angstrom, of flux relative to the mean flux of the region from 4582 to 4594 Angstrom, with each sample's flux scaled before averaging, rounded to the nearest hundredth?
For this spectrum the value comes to 1.16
